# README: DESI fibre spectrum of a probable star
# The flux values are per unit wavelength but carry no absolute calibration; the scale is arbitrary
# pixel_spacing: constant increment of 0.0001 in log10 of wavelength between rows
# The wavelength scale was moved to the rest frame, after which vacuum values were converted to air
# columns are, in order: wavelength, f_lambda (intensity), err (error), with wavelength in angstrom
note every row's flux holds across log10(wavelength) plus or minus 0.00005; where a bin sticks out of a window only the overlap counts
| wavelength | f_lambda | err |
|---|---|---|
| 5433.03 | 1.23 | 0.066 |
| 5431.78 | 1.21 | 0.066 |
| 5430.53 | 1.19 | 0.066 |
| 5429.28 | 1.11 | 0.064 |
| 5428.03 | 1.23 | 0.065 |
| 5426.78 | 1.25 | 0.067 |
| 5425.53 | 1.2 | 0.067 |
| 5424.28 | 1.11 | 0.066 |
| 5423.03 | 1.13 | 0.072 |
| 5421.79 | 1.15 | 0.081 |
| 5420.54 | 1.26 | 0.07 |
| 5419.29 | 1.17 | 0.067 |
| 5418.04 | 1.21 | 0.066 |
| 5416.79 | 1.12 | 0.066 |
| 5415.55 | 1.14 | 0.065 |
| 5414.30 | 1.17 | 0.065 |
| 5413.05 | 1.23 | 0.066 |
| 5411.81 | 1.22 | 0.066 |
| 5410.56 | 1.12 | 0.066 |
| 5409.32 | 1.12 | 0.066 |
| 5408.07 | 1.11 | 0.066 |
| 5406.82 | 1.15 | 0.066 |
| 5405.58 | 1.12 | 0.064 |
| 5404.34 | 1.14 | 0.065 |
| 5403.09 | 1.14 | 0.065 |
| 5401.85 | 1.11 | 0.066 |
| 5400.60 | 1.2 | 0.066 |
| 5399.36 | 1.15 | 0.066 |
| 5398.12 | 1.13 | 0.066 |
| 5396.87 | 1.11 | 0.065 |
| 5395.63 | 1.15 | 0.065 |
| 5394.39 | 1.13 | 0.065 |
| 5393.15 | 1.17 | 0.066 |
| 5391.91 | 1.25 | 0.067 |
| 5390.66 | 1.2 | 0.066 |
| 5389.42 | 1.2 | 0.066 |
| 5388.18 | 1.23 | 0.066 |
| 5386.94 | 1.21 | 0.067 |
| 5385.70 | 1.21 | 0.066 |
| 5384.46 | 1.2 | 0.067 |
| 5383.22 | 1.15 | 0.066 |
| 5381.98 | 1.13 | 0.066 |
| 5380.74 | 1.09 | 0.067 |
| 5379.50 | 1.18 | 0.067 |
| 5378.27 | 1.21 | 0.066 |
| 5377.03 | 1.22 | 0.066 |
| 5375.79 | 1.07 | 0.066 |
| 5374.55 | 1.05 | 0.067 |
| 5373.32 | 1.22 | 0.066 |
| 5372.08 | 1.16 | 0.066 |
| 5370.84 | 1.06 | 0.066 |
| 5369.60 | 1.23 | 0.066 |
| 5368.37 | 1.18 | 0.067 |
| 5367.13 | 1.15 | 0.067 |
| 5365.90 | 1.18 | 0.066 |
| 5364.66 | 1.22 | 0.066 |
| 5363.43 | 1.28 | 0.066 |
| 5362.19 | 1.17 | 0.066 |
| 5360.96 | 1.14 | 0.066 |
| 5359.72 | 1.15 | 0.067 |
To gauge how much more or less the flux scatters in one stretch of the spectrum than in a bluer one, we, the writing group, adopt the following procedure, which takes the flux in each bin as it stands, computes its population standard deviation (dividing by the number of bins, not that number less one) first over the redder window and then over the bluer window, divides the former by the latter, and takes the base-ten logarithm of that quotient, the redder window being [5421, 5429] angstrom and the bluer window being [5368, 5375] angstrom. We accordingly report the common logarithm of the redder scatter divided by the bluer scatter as -0.1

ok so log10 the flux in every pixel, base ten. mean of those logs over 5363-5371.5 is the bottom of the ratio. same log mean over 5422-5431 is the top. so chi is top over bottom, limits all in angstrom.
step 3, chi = 0.95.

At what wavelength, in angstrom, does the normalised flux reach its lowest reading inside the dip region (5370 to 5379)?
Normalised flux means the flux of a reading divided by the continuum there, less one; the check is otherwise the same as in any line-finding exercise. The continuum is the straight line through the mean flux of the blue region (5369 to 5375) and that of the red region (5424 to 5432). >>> 5374.55 angstrom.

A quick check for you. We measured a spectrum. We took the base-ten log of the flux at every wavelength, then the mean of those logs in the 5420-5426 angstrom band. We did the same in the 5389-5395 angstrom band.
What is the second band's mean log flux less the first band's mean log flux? 0.008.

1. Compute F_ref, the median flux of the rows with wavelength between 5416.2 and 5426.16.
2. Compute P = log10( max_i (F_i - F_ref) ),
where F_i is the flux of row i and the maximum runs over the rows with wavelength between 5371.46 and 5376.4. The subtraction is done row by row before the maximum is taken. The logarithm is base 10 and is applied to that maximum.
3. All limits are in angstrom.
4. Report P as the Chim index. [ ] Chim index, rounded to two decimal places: -1.22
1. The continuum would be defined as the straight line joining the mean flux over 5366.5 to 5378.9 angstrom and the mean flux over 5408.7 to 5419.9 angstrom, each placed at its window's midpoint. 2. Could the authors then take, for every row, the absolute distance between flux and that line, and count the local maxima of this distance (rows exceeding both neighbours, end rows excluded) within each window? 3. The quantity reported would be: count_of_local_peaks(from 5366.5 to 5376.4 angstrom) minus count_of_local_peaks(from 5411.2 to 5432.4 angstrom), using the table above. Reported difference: -4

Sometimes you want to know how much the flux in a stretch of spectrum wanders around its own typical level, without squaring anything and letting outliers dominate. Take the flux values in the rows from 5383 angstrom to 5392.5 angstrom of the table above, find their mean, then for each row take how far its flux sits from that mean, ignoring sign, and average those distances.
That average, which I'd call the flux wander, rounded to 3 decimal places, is 0.019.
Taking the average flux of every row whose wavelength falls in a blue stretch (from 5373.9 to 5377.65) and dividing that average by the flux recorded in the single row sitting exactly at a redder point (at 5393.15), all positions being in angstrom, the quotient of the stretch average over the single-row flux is 0.95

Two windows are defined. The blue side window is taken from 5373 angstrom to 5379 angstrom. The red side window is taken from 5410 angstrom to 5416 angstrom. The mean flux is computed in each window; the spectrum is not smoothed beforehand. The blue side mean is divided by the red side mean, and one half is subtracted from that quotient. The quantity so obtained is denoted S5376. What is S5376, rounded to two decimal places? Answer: 0.48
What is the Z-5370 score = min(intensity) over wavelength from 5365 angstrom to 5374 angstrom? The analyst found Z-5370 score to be 1.06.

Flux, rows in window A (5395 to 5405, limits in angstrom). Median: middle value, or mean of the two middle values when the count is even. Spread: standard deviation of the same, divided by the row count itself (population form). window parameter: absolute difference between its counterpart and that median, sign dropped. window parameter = 1.11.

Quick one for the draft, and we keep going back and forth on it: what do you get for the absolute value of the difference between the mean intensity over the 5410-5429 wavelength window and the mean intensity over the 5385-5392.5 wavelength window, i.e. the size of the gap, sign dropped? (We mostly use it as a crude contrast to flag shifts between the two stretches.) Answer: 0.036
